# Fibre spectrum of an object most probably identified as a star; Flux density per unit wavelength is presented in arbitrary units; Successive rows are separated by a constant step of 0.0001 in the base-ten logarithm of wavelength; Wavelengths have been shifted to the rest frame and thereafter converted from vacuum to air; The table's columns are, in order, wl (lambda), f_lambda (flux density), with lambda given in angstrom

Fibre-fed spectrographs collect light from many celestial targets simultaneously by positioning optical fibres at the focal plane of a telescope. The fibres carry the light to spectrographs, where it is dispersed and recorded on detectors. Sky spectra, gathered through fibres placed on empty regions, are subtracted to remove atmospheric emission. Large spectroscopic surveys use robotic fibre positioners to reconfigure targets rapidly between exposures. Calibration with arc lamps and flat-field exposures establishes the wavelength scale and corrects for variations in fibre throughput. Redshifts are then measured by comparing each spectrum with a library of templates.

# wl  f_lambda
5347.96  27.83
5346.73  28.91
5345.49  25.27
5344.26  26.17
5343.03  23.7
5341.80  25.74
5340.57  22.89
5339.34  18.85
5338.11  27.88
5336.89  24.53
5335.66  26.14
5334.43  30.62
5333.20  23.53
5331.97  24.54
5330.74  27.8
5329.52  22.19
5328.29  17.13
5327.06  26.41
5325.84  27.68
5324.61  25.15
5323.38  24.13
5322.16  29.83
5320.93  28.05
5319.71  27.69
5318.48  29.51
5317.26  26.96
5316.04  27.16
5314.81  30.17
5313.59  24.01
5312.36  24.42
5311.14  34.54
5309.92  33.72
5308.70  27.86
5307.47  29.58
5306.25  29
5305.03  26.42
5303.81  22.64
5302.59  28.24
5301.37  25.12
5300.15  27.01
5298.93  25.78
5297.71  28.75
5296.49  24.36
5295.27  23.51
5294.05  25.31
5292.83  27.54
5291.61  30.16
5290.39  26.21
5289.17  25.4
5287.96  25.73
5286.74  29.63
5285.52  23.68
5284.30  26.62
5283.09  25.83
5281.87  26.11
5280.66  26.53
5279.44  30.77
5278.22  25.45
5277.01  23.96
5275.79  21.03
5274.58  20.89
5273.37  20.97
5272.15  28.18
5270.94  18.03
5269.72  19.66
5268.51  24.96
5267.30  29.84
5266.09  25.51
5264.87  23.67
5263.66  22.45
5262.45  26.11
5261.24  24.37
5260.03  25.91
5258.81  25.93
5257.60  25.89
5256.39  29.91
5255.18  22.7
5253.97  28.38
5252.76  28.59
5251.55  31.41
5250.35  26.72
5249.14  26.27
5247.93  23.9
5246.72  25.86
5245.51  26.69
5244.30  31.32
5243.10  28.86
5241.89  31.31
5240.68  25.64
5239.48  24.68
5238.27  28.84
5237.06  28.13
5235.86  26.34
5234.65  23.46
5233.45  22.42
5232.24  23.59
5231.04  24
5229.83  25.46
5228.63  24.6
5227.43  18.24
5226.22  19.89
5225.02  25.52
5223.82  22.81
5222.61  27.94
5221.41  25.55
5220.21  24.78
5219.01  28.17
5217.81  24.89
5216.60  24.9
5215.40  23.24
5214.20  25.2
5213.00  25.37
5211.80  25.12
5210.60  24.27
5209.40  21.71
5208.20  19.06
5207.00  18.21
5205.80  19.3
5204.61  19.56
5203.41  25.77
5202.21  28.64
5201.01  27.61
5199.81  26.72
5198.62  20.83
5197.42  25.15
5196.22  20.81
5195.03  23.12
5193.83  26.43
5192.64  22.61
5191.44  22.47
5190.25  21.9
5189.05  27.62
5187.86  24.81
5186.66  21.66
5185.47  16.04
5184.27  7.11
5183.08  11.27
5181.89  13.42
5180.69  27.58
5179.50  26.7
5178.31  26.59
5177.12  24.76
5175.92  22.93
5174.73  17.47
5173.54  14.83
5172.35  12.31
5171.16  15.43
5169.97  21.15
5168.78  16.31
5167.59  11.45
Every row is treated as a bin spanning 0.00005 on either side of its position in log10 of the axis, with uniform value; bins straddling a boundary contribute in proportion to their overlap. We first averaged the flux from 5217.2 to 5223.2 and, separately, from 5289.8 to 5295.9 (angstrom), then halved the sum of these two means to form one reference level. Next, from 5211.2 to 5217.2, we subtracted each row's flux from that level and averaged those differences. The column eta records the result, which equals 1.6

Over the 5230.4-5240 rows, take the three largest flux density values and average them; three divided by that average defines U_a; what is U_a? 0.108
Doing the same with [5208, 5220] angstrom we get 0.114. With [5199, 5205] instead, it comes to 0.108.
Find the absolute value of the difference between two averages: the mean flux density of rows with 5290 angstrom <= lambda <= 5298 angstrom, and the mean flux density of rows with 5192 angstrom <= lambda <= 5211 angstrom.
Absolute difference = 3.4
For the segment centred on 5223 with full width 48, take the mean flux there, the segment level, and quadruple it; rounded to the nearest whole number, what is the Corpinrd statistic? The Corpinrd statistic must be 99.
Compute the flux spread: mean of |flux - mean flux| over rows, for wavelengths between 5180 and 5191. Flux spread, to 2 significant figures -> 6.3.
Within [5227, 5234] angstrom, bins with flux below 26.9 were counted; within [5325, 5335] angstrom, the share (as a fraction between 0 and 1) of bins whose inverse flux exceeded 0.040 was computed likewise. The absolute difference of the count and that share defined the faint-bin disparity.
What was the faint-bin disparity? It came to 5.5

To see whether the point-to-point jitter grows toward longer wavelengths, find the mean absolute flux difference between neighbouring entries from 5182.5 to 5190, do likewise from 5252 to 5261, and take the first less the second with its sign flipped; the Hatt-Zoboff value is -2.1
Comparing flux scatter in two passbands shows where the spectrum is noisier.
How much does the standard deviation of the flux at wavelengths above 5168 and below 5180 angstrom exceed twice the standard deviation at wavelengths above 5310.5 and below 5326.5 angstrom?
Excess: -0.7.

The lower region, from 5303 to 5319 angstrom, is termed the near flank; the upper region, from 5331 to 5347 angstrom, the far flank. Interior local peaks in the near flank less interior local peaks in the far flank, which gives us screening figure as -1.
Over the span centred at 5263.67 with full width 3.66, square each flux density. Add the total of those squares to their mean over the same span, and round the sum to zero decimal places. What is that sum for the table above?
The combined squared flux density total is 2328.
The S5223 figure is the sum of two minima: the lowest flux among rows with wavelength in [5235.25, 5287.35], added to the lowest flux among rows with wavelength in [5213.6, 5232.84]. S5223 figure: 36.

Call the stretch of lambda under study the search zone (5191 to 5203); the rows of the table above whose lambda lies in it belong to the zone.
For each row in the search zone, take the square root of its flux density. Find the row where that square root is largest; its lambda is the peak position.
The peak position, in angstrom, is 5202.21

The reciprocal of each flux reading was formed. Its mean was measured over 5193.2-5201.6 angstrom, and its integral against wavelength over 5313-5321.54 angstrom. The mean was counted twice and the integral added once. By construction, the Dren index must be 0.39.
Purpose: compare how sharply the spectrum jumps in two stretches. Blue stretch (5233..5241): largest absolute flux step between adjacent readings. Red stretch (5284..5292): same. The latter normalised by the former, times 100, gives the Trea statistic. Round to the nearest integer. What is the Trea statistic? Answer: 143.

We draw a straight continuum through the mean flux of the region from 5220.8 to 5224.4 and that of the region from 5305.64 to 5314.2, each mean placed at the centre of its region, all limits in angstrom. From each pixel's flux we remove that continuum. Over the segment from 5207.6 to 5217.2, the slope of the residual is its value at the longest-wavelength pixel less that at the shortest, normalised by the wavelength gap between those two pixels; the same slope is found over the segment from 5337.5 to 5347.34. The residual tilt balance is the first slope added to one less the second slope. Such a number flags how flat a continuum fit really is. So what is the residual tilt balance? 1.58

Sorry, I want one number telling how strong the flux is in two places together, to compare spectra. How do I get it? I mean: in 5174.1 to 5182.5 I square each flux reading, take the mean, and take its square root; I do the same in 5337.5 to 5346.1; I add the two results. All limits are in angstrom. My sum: 48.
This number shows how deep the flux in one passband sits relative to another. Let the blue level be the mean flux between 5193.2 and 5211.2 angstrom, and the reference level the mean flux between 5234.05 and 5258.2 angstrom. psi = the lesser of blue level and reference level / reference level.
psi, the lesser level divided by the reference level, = 0.85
